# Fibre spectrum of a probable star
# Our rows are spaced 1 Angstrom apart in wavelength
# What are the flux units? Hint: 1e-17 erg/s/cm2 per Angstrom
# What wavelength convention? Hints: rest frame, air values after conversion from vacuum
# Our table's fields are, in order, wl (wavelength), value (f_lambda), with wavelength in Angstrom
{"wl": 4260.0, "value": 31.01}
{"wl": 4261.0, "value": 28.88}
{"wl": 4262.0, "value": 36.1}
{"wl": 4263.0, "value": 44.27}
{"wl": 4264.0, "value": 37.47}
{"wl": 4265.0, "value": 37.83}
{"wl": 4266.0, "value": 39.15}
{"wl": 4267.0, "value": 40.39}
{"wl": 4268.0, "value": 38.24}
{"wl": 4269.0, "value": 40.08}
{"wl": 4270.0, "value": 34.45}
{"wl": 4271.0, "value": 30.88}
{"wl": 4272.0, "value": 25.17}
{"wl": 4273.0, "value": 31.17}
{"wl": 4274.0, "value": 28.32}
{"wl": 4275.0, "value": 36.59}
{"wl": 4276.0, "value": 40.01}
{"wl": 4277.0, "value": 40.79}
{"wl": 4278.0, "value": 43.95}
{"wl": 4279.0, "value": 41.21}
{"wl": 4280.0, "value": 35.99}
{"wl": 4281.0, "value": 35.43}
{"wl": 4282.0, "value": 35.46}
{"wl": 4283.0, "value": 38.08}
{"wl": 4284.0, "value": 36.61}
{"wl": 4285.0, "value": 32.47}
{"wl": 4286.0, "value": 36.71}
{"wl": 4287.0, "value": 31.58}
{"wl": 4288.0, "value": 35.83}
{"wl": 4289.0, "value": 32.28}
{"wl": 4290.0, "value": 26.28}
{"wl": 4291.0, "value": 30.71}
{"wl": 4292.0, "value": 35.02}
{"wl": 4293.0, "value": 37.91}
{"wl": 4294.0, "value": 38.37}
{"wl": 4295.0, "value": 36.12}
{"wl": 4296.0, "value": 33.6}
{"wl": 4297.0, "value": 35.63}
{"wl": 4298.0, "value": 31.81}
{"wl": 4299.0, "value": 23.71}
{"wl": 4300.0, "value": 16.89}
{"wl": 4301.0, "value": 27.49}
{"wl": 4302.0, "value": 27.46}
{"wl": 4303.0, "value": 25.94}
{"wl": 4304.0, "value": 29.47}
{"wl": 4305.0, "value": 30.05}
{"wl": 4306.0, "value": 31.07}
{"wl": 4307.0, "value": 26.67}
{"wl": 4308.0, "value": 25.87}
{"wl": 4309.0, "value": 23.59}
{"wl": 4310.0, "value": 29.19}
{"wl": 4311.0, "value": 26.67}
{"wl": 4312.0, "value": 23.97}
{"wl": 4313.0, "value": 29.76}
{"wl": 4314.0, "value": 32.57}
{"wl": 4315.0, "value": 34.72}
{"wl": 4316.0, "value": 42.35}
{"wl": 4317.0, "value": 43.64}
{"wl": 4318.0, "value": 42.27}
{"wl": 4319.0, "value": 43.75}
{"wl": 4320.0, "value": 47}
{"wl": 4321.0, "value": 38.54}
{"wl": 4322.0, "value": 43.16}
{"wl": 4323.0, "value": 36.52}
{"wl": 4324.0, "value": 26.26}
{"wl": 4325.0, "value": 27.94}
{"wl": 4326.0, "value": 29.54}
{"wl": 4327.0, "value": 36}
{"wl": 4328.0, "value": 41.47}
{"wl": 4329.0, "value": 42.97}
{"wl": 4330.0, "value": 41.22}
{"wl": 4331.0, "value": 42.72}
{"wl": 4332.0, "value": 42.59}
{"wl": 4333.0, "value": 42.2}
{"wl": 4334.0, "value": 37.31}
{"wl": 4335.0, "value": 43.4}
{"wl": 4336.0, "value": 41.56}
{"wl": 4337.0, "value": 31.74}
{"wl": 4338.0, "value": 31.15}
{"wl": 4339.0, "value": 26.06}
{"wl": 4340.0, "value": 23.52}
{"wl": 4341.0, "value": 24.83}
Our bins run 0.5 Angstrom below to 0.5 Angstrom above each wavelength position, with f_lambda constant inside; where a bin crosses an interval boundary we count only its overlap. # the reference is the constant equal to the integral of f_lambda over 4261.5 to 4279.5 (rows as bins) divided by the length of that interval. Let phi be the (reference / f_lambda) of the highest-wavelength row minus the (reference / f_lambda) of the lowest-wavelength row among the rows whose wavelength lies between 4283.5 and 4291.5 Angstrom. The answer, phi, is 0.19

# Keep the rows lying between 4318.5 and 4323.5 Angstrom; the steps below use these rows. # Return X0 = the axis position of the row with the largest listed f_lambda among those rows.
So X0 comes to 4320.0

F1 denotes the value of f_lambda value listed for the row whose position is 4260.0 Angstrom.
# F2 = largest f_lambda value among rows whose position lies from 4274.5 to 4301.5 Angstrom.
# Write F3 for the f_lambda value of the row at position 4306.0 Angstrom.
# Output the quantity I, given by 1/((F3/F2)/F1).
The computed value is 44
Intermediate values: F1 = 31.01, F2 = 43.95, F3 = 31.07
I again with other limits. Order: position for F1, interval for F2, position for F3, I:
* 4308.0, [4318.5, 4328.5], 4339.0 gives 47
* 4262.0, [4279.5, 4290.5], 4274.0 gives 49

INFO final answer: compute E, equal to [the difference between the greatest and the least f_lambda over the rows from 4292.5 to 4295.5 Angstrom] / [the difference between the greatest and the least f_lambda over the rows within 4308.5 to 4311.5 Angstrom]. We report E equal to 0.4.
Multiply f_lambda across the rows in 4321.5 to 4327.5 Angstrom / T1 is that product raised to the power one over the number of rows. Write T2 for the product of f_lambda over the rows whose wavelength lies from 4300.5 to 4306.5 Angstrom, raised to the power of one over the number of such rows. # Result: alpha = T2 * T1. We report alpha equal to 934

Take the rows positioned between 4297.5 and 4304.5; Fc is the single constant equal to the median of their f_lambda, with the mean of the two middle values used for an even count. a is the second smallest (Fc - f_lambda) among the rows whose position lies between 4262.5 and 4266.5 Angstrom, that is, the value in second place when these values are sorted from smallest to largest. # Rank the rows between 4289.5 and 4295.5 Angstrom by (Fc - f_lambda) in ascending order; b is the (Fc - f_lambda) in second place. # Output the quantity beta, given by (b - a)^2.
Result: 2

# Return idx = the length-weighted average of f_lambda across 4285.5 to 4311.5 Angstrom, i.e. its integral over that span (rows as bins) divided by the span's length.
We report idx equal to 30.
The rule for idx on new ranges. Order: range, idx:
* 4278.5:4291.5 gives 35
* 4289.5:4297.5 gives 34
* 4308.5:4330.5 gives 36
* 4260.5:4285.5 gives 36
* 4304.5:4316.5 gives 30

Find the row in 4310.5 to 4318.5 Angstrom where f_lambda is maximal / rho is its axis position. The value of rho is 4317.0 Angstrom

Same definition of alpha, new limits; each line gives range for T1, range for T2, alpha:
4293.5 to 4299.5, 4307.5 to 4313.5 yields 867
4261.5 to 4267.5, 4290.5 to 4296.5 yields 1376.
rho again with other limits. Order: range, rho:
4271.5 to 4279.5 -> 4278.0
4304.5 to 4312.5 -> 4306.0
